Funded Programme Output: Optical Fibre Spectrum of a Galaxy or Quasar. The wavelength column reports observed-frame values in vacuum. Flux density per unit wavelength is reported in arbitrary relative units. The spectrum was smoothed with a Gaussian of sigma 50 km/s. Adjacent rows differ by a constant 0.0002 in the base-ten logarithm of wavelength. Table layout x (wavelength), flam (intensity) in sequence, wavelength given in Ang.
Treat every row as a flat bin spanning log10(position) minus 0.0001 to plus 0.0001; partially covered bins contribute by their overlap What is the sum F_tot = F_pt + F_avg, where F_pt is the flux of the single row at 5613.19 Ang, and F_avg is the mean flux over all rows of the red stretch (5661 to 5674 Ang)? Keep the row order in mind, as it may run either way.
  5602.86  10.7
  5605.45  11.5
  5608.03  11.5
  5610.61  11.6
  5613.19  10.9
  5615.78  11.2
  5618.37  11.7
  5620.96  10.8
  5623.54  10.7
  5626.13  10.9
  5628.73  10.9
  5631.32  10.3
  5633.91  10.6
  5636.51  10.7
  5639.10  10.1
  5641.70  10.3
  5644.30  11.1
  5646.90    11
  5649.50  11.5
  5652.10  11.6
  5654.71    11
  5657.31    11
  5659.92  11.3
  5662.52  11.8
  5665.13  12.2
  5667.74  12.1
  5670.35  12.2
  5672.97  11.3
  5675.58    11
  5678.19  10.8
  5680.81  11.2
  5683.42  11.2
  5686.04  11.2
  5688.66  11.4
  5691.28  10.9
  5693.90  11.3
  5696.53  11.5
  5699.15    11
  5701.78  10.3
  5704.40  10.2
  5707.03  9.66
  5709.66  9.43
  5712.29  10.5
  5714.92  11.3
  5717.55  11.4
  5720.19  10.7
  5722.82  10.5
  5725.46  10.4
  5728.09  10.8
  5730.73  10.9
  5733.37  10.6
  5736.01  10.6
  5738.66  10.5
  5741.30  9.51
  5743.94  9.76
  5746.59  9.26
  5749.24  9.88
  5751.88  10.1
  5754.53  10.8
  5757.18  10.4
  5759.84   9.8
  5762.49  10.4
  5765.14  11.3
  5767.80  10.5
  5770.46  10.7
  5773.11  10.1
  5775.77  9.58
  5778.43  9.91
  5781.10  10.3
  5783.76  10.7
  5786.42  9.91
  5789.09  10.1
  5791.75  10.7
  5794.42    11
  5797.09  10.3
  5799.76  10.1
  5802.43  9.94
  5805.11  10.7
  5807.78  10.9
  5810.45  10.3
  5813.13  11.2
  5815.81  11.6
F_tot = 22.8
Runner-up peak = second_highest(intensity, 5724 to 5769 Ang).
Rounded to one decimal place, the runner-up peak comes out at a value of 10.9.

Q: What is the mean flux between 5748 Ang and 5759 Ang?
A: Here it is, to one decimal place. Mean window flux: 10.3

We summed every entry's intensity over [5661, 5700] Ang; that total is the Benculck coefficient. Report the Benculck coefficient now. 171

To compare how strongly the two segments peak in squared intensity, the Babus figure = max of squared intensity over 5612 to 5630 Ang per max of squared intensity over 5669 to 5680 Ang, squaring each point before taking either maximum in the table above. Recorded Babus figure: 0.92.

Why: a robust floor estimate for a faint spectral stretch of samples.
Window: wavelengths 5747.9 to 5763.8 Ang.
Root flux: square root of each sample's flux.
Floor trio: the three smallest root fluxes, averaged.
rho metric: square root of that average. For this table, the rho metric 1.77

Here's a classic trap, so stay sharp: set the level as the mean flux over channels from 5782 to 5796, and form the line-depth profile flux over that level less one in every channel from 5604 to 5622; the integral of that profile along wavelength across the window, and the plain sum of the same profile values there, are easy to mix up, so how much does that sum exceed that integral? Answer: -0.88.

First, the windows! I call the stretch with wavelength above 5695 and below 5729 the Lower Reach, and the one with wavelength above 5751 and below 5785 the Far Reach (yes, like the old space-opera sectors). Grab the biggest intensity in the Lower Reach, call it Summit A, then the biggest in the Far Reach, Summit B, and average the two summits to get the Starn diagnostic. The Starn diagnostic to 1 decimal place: 11.4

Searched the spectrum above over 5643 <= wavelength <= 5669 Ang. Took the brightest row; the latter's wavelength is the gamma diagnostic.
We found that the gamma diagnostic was 5665.13 Ang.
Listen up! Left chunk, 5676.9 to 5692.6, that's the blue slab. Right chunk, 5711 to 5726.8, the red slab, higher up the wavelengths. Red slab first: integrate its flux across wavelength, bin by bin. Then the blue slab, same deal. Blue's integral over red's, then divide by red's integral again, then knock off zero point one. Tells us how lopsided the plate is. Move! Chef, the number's -0.0940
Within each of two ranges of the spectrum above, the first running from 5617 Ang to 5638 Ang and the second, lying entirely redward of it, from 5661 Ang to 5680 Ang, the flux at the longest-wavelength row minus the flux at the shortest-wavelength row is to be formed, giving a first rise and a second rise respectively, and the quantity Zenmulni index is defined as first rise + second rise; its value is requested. -2.0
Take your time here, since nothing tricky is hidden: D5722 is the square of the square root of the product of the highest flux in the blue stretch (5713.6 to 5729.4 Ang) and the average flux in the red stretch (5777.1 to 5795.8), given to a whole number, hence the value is 118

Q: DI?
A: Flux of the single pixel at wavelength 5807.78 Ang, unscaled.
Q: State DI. 10.9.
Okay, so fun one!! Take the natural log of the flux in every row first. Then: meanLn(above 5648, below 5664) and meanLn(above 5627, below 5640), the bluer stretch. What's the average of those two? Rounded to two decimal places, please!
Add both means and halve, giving 2.39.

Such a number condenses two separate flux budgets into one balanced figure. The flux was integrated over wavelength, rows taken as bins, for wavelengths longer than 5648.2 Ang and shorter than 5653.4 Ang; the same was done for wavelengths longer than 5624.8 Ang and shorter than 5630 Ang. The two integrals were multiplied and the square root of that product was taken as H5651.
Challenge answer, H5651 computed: 58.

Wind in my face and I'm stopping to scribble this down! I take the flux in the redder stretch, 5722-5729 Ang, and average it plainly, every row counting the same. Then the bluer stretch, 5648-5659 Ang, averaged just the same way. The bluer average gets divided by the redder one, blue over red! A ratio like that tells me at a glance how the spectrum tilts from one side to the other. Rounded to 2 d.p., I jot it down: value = 1.07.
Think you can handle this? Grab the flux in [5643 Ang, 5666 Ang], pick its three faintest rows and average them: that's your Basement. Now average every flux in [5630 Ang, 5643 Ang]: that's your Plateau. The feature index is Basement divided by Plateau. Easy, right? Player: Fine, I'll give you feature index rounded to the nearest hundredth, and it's 1.06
